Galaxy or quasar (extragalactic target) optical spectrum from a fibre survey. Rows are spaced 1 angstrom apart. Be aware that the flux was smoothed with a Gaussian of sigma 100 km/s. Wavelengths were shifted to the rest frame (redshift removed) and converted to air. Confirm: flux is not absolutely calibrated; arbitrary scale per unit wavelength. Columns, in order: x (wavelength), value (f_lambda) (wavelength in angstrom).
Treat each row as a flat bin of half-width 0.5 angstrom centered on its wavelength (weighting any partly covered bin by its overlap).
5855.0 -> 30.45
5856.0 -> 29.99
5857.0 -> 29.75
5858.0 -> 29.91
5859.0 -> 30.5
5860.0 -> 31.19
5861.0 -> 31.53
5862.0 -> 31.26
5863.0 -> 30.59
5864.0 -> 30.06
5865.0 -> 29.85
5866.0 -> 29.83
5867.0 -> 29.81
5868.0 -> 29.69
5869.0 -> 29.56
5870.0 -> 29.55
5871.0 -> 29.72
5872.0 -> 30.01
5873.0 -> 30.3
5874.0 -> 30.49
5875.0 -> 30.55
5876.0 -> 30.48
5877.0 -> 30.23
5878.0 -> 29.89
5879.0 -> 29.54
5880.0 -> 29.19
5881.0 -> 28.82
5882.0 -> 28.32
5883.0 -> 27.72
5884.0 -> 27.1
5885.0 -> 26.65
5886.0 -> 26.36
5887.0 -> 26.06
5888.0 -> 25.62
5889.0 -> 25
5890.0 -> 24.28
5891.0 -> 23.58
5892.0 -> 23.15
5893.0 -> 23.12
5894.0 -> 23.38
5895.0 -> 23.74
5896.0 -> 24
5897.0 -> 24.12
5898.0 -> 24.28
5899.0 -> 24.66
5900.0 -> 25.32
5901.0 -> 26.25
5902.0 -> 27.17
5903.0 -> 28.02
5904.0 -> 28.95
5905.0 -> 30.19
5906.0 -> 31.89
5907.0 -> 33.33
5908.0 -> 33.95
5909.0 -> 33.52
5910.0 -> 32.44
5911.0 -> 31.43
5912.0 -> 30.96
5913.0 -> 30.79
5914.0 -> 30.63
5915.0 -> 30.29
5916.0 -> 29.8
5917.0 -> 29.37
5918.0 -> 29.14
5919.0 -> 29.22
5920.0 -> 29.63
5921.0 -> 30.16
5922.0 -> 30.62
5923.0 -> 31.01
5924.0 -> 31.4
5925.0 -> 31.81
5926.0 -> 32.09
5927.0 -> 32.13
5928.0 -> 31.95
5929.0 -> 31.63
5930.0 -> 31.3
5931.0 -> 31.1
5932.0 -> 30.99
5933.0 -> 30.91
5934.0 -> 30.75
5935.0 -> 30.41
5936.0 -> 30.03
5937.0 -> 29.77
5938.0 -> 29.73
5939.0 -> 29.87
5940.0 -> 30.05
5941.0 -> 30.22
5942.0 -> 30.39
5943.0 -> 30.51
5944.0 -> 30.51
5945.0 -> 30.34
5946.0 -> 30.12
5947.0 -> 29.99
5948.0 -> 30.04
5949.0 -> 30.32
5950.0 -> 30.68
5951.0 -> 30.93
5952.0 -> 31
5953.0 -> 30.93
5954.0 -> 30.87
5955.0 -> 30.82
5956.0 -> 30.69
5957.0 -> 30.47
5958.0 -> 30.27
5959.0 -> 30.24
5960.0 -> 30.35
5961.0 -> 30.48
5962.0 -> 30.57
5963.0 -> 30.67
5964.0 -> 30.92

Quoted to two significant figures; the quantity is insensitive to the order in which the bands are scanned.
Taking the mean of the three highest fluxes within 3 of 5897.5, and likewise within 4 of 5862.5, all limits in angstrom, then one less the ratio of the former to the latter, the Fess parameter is 0.21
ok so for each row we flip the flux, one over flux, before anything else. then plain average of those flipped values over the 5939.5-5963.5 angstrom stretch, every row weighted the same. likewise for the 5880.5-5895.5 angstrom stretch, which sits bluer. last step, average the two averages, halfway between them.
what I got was 0.0361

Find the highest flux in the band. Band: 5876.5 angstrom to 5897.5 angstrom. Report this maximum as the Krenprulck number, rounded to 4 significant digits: 30.23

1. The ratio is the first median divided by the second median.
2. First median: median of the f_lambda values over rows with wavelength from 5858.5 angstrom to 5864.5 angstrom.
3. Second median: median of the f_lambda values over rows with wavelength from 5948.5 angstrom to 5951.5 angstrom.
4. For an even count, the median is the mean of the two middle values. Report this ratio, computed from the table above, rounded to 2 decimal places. 1.01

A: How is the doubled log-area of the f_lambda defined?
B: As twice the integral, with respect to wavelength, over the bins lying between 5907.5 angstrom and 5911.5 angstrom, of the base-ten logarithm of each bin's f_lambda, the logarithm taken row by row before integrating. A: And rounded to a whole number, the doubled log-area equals 12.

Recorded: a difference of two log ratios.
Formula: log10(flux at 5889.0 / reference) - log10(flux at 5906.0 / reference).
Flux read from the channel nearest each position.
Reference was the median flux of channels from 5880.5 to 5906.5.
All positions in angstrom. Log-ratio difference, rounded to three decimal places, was -0.106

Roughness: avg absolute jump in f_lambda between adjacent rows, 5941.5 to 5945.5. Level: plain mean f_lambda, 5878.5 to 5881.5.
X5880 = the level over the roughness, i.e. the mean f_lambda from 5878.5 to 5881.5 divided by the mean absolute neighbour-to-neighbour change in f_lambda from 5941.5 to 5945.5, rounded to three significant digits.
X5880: 302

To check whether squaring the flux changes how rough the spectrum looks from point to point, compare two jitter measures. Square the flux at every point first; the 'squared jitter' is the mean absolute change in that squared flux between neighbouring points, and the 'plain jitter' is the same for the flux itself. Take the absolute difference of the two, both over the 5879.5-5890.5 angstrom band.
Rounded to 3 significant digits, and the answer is 25.8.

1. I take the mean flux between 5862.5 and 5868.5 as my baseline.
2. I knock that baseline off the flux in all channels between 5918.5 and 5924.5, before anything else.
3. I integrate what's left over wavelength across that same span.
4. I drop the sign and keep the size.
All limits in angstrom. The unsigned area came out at 2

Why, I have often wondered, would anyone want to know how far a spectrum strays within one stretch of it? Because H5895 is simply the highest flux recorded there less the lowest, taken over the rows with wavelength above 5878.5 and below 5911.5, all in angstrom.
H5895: 10.8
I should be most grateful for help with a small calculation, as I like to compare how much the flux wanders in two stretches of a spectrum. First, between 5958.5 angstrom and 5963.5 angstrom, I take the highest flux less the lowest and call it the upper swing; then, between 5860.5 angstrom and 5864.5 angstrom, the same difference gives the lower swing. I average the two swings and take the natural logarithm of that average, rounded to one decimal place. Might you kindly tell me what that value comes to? -0.1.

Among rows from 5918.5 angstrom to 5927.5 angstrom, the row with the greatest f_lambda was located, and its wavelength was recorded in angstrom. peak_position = 5927.0 angstrom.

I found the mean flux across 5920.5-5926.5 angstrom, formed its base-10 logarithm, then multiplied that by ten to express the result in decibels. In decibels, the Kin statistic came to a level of 14.9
